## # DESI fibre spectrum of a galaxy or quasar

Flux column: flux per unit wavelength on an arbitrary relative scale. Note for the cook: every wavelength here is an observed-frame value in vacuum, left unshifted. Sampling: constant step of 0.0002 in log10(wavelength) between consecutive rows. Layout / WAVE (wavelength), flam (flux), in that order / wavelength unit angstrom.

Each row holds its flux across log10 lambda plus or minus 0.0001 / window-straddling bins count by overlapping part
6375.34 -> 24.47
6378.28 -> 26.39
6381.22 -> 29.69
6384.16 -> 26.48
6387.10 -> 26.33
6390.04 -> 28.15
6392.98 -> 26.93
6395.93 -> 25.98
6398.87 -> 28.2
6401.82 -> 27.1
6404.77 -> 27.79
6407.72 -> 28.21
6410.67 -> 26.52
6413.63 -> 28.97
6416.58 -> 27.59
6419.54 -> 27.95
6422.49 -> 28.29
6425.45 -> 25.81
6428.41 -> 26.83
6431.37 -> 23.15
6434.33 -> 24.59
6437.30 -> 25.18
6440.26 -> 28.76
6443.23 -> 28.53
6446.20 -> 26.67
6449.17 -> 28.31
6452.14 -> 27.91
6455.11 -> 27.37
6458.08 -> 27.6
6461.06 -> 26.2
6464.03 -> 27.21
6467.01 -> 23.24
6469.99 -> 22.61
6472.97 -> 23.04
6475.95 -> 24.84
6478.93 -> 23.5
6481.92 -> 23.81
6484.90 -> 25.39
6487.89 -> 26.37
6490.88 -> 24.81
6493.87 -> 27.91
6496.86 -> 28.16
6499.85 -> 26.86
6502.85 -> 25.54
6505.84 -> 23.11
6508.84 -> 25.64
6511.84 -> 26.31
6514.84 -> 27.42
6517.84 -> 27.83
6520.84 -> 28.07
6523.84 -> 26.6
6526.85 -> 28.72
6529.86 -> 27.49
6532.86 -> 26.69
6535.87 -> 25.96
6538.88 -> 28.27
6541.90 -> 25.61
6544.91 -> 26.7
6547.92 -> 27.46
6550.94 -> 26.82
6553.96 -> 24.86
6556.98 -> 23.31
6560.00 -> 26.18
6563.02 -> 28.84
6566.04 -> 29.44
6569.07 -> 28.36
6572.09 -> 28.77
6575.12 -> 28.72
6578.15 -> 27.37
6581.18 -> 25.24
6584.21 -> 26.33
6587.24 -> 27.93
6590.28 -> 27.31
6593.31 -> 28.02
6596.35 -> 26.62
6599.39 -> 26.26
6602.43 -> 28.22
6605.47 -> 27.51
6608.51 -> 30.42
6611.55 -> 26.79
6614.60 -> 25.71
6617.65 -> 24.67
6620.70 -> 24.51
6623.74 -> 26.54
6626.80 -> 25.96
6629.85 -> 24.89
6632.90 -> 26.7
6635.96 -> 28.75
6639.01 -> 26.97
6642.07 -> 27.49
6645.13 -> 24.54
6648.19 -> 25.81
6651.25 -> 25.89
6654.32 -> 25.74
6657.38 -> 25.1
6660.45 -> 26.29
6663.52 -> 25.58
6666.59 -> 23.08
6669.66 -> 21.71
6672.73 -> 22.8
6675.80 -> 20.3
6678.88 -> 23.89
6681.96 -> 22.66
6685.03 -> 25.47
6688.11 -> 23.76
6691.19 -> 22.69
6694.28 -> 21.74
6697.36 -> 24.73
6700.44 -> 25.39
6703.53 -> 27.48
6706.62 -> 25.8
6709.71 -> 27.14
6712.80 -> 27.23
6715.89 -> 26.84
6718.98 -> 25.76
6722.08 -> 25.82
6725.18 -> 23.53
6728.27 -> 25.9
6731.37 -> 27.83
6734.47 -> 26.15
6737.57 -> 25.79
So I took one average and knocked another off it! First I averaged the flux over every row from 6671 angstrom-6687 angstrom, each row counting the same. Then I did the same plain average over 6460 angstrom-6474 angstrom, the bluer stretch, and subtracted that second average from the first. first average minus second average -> -1.4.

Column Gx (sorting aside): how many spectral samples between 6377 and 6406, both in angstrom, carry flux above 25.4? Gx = 10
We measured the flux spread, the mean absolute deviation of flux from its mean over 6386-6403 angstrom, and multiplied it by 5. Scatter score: 3.5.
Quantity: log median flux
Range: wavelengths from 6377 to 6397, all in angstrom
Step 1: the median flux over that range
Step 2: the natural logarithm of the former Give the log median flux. 3.276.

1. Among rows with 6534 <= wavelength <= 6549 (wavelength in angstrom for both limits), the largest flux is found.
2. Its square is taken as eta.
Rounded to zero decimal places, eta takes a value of 799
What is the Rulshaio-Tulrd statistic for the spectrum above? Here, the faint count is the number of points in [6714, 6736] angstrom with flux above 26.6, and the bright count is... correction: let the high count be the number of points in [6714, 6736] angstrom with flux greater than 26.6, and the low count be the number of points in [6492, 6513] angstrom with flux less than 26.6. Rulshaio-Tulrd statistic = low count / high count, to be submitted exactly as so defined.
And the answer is 2.0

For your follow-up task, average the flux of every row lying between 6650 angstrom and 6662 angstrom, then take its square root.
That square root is 5.07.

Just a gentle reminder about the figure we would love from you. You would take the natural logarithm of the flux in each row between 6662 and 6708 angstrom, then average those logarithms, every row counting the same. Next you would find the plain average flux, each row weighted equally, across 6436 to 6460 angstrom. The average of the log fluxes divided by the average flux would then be 0.1150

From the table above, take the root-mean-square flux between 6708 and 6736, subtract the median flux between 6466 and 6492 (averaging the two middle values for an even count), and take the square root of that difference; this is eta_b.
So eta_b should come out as 1.6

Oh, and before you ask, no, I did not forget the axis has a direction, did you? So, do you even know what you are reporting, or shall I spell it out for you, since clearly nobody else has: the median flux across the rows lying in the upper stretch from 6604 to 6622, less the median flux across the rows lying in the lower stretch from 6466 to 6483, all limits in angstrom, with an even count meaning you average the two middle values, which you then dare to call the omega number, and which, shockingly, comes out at 3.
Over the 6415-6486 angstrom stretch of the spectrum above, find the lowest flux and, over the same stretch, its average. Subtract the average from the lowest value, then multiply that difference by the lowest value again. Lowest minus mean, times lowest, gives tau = -77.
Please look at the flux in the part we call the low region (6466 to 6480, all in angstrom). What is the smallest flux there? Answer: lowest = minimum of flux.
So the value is 22.61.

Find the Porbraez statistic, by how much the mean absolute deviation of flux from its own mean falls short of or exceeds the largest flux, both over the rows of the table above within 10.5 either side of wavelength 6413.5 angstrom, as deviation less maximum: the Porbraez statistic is -28.5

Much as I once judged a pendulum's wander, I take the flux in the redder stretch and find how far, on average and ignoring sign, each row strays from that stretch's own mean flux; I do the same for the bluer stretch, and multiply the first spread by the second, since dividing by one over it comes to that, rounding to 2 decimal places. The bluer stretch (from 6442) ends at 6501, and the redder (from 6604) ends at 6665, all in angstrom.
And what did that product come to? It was 1.83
